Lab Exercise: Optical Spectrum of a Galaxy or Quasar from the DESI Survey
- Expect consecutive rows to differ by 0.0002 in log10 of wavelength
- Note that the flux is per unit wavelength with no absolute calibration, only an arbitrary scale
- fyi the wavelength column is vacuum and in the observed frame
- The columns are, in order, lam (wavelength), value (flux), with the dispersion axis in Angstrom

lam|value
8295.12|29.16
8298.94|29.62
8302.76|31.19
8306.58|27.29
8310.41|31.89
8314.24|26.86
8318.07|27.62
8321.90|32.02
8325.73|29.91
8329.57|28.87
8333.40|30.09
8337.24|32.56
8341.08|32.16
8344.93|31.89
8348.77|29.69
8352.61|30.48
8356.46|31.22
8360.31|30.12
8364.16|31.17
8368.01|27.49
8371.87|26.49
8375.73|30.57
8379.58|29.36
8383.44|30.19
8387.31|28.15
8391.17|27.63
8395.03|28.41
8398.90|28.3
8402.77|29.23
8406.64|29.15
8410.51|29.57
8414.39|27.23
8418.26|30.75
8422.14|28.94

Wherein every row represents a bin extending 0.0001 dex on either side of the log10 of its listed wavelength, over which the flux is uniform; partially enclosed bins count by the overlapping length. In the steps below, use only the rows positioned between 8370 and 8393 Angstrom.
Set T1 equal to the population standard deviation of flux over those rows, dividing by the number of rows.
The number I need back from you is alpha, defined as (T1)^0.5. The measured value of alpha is 1.20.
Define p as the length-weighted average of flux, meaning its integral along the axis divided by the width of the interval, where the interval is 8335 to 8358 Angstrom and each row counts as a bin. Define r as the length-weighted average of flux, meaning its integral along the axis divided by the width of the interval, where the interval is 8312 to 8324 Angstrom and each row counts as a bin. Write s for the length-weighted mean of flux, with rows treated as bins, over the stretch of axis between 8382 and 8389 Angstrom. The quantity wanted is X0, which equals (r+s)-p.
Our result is 26.7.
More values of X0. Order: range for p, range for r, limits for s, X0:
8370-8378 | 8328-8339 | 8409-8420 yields 31.1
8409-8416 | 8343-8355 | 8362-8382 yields 31.4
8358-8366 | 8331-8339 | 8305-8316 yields 29.2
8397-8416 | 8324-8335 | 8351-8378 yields 30.5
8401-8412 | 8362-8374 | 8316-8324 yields 28.9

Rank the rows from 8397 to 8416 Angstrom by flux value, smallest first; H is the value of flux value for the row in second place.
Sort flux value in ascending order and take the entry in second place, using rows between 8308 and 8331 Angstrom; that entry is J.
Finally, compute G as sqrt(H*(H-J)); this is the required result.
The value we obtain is 4.4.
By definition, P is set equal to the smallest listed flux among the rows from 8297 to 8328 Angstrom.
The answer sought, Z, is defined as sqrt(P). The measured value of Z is 5.18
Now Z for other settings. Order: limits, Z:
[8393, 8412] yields 5.32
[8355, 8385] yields 5.15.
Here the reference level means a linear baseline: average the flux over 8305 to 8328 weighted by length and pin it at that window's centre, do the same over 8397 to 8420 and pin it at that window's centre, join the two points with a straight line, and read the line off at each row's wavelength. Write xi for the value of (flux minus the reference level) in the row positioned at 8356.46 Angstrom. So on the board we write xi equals 2.0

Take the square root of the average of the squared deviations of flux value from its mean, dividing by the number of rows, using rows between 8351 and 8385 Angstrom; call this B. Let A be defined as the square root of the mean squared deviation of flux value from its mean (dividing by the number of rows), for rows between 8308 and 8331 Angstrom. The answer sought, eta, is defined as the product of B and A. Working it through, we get 3.04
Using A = 2.0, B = 1.55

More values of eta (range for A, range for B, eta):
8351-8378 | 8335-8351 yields 1.94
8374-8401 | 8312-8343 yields 2.06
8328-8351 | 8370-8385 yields 2.22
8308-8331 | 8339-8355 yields 1.99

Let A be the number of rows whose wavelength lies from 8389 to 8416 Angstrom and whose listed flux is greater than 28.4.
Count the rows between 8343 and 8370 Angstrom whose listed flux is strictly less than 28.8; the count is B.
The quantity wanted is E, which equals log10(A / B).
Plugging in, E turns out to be 0.60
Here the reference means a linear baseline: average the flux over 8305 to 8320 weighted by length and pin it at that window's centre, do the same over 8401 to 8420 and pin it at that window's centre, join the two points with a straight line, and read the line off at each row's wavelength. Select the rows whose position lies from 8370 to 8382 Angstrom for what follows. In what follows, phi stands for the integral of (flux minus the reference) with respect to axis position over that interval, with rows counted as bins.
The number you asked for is 0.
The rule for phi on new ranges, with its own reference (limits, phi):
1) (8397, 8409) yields -2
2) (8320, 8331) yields 20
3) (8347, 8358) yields 19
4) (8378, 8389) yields 3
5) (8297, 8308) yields 12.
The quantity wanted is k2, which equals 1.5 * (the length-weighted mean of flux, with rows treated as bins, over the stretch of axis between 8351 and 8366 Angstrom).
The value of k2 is 46.1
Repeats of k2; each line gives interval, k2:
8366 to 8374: 40.7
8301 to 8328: 44.3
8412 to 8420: 43.5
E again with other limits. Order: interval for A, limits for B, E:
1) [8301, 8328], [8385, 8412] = 0.00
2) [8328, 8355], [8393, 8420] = 0.37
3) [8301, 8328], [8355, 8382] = 0.30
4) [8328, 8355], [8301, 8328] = 0.37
